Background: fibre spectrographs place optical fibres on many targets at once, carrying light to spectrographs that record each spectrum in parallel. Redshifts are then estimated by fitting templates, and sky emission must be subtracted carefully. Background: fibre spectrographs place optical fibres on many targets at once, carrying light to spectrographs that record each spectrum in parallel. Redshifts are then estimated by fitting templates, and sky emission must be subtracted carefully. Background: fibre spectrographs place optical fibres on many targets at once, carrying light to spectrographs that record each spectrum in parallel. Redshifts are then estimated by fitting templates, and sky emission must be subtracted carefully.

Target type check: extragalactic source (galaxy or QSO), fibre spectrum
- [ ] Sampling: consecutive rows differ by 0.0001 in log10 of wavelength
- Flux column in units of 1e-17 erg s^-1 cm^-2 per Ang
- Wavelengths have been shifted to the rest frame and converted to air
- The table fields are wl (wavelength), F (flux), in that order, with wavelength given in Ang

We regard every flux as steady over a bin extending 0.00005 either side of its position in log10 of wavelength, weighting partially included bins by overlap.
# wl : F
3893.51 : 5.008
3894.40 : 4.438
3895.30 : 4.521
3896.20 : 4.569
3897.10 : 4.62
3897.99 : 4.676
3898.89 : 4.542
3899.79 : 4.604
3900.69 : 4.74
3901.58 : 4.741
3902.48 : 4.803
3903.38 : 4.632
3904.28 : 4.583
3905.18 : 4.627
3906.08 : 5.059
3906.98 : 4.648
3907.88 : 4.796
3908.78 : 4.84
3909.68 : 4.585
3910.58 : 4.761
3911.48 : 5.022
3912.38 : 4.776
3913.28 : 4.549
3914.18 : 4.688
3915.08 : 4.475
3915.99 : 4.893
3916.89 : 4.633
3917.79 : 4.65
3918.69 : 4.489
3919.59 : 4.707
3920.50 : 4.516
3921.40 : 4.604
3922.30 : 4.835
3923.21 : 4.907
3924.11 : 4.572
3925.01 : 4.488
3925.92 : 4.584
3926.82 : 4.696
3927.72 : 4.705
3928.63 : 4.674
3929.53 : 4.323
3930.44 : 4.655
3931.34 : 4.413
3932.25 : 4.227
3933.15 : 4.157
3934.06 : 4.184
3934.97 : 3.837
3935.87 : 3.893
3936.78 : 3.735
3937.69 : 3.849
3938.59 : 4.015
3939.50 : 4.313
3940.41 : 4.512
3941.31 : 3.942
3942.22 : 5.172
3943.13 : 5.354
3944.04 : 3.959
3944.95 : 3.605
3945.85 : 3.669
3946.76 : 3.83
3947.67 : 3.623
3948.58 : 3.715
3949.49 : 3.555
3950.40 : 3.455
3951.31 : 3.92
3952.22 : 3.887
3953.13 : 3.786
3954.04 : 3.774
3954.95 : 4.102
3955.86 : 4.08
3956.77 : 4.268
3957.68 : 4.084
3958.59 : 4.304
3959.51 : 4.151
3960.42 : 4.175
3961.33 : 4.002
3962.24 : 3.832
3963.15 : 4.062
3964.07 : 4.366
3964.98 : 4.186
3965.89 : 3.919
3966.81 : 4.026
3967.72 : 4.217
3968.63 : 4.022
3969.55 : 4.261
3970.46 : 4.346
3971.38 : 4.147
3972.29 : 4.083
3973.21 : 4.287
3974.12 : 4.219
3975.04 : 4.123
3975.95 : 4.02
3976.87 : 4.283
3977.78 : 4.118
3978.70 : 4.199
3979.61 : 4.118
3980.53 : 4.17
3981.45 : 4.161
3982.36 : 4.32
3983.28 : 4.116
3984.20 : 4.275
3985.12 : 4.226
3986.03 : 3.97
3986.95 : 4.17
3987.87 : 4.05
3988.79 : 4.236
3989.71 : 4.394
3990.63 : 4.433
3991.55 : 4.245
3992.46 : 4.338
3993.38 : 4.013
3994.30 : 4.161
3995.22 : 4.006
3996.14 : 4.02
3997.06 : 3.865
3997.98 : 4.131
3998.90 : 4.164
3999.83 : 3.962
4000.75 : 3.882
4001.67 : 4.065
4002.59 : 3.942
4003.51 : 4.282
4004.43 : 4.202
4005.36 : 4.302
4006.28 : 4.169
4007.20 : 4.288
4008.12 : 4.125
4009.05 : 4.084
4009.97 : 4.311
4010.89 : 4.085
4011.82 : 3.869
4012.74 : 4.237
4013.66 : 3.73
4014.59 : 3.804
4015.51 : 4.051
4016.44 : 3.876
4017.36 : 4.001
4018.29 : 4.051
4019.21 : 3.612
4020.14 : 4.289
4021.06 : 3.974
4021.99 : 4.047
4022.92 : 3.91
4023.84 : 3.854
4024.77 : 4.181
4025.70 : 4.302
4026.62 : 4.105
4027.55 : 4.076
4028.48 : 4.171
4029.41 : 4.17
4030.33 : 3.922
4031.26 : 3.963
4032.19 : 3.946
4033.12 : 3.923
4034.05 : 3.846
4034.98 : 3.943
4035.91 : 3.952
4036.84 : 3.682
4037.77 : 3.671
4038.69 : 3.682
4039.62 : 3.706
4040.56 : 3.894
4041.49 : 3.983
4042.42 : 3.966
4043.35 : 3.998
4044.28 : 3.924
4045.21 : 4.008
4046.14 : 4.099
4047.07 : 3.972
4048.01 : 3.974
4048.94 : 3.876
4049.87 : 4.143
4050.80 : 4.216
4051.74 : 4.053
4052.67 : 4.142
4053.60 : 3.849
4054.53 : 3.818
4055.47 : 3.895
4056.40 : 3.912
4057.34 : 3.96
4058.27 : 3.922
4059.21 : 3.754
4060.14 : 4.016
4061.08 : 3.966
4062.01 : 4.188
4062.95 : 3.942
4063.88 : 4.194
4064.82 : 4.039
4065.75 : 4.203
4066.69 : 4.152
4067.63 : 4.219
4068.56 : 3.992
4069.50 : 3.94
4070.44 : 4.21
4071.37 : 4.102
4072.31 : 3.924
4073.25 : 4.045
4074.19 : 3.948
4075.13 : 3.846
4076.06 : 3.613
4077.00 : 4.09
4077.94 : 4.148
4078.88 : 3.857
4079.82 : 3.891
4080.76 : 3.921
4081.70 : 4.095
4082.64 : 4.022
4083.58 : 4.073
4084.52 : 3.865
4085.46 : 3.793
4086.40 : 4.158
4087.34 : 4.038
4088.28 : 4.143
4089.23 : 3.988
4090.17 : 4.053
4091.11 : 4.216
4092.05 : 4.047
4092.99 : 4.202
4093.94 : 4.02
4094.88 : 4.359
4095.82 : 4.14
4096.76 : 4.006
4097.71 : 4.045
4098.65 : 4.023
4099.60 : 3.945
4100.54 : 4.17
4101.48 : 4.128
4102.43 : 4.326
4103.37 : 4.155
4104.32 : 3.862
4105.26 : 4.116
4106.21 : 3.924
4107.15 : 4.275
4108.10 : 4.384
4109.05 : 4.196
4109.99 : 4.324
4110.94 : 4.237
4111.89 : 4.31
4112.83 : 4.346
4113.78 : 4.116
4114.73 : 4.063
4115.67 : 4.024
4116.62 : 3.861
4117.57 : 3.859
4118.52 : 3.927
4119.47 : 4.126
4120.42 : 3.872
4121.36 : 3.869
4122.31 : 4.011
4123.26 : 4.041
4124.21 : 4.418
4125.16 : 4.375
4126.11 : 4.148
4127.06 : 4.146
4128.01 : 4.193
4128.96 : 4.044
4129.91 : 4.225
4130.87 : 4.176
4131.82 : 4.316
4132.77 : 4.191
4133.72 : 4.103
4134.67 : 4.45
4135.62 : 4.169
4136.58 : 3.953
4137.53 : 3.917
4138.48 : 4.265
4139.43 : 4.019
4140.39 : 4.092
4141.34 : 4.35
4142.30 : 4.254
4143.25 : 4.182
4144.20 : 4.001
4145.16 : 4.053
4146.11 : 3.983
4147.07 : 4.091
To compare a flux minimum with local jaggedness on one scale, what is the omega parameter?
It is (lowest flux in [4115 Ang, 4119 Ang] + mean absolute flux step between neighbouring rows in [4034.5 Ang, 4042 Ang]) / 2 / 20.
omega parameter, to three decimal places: 0.099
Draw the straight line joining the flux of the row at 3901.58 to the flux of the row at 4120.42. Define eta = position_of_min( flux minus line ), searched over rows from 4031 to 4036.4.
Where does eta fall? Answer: 4034.05 Ang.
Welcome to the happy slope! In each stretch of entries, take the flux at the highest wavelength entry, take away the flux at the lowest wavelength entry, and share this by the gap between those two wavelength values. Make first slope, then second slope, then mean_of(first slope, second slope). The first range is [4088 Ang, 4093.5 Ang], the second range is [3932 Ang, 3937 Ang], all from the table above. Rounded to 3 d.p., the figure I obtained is -0.048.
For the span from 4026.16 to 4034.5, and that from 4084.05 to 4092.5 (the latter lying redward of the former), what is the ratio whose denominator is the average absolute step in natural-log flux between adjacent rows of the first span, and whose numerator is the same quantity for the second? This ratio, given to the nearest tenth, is 2.3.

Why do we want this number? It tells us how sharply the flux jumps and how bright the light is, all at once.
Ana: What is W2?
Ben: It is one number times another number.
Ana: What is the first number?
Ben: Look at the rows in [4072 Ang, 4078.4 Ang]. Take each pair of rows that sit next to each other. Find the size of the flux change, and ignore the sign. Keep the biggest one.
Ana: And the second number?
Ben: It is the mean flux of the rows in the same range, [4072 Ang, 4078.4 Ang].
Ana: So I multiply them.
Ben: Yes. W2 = 1.9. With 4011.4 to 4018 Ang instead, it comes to 2.0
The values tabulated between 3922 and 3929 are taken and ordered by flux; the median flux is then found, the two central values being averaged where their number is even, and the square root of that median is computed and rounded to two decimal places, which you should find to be 2.16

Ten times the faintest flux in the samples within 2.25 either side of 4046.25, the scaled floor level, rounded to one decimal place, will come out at 39.2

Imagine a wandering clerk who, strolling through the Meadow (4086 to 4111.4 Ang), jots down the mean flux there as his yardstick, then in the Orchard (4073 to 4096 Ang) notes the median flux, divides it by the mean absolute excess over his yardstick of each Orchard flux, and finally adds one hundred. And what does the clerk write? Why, 128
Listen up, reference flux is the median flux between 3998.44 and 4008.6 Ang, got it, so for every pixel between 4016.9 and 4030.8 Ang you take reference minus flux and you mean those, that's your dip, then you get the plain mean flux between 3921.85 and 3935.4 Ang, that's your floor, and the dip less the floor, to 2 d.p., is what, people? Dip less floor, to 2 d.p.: -4.36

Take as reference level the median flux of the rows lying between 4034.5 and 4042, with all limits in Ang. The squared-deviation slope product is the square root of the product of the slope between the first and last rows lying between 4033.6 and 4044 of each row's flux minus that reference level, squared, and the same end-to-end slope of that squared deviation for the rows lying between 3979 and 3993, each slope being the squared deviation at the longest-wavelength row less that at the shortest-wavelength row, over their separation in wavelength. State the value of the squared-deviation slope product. 0.0076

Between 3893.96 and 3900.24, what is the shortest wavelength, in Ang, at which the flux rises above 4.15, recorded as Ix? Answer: 3894.40 Ang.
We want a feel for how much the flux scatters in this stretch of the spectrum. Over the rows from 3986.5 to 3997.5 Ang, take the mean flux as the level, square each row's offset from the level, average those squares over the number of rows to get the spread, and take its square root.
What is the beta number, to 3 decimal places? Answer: 0.168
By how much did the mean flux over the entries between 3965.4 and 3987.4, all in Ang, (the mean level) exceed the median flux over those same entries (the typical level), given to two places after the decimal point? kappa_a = -0.01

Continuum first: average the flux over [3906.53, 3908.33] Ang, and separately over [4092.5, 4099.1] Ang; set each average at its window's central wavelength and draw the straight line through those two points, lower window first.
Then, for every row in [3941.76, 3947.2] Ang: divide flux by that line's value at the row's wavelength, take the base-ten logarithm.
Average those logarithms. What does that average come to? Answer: -0.04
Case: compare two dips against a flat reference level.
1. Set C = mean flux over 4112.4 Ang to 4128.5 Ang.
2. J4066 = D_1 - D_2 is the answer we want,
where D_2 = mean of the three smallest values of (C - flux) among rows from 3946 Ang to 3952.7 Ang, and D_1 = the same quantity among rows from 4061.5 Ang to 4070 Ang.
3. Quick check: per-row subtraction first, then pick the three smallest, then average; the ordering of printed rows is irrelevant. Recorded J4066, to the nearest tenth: -0.3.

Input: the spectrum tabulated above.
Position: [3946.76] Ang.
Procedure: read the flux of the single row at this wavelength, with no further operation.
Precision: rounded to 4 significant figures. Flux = 3.830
